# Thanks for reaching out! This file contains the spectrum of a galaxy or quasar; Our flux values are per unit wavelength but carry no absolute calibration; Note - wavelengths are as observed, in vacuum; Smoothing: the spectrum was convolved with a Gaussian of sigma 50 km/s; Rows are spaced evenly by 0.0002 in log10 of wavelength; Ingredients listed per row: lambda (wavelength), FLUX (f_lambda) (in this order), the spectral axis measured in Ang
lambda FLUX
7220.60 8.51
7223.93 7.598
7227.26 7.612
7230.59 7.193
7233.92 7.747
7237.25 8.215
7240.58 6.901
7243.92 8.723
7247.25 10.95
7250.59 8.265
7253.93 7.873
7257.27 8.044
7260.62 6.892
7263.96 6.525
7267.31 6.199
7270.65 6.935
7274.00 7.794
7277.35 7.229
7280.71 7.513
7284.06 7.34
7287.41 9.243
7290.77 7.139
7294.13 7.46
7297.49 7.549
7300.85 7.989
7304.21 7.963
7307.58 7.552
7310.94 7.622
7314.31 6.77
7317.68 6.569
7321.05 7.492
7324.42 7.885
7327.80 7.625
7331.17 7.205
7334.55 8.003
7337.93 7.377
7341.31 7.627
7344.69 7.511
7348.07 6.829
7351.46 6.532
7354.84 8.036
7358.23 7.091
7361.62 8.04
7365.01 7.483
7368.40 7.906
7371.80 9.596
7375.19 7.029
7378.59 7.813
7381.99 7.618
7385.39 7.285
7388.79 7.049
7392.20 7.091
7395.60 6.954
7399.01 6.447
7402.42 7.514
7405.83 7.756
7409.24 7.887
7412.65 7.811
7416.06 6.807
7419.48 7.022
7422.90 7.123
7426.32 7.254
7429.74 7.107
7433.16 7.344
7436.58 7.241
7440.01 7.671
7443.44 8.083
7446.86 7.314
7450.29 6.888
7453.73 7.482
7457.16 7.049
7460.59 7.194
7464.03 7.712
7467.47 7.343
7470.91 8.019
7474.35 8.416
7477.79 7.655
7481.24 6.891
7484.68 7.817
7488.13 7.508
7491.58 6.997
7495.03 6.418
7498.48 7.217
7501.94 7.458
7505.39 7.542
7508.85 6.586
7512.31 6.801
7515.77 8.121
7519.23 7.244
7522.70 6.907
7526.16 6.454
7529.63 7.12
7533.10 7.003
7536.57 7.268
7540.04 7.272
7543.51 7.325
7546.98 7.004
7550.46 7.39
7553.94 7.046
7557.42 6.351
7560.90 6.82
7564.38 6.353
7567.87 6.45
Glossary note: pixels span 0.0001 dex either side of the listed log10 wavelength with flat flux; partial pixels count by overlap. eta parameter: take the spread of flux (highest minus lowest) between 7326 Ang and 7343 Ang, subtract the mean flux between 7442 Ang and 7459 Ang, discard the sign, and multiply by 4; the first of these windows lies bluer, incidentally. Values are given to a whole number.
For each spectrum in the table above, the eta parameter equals 26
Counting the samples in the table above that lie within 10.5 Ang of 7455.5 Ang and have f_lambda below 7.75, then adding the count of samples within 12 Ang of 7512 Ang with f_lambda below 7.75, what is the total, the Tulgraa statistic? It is 12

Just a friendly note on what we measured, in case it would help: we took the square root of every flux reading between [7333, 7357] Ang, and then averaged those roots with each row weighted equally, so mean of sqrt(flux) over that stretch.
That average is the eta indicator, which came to 2.72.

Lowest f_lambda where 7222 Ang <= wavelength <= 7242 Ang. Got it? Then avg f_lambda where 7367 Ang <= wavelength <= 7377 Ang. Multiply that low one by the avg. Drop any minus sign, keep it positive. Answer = 56.4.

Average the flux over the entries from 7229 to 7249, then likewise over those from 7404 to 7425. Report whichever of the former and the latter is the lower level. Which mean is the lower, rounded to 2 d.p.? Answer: 7.40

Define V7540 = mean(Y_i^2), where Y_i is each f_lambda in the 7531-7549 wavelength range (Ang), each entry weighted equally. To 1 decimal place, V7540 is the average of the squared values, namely 51.5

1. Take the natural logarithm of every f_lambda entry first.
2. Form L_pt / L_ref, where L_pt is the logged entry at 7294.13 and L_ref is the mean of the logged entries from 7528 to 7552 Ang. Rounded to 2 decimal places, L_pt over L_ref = 1.02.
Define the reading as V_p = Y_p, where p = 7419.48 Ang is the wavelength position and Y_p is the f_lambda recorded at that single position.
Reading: 7.022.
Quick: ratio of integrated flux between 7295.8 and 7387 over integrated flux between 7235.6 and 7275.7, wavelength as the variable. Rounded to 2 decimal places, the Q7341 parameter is 2.21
